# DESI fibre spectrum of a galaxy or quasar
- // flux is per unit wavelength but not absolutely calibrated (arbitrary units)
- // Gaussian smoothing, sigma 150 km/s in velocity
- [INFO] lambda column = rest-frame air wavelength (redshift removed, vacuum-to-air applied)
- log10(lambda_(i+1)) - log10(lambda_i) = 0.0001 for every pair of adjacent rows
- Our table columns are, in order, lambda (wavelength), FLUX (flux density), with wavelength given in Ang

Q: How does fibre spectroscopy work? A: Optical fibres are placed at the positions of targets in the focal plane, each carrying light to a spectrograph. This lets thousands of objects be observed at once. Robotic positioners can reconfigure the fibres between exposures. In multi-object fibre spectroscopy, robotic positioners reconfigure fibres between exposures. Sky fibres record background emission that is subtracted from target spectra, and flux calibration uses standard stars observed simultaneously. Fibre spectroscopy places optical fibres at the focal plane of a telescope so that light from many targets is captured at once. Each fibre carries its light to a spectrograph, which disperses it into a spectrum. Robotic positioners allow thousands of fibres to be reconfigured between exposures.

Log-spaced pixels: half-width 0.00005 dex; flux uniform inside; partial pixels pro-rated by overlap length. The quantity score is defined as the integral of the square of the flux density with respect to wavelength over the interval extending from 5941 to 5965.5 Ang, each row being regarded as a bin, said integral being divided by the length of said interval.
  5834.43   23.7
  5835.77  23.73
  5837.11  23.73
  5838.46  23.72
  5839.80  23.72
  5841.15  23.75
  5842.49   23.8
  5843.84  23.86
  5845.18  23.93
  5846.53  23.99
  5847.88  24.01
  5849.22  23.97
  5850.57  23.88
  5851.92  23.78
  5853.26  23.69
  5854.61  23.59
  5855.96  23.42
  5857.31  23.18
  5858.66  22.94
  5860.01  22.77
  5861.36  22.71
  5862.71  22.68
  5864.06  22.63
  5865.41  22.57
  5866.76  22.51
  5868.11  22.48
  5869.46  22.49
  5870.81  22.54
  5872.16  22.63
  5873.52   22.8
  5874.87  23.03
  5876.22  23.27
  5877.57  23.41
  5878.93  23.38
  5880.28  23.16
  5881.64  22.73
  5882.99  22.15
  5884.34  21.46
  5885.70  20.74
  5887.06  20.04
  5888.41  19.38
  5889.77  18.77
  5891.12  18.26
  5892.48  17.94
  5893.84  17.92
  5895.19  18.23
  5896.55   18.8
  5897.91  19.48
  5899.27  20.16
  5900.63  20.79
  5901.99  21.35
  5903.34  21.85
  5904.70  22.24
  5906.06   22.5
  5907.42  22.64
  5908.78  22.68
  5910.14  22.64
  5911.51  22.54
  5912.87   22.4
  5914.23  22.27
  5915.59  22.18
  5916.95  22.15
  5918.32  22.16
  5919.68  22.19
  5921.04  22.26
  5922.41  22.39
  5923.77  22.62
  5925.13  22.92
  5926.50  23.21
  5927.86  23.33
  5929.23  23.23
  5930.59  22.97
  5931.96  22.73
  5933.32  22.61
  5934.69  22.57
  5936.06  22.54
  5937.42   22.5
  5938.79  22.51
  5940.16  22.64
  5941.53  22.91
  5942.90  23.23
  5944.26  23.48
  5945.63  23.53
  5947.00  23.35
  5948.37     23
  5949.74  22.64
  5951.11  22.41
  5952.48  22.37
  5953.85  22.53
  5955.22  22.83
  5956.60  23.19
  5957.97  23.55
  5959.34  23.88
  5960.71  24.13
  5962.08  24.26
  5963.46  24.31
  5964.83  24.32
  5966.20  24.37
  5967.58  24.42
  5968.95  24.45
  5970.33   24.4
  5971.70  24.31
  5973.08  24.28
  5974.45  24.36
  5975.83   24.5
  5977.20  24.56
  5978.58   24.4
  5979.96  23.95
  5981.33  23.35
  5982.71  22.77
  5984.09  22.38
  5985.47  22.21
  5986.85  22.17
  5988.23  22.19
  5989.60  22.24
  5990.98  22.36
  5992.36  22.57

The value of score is 545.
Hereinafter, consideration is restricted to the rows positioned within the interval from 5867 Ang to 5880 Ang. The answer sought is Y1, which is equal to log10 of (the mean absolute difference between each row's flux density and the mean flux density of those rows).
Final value -0.47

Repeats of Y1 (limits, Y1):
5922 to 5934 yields -0.57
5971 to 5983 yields -0.33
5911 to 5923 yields -0.97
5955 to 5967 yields -0.34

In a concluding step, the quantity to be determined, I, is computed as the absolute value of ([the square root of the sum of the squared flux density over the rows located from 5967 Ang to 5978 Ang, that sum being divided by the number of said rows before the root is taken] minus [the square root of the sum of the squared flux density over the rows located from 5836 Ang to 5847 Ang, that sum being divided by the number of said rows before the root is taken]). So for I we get 0.6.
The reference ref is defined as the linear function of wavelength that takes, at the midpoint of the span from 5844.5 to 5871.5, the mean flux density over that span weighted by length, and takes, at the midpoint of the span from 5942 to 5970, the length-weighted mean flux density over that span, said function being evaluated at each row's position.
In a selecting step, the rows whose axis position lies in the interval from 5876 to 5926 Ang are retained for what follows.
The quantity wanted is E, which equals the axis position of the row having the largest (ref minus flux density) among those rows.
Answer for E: 5893.84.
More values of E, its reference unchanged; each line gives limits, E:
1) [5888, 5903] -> 5893.84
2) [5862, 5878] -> 5868.11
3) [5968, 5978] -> 5973.08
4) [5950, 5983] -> 5952.48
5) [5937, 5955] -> 5952.48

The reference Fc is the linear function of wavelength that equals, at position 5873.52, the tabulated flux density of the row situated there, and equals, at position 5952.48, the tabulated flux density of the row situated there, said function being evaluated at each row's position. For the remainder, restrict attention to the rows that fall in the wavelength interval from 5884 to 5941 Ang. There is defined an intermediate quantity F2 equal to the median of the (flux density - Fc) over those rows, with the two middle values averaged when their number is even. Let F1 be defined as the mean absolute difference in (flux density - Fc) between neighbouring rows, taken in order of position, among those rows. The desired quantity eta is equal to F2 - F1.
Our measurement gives -0.56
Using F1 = 0.27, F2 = -0.29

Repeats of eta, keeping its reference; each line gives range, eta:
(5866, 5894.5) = -0.65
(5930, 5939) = 0.03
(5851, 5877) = -0.22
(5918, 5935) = -0.03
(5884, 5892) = -3.65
